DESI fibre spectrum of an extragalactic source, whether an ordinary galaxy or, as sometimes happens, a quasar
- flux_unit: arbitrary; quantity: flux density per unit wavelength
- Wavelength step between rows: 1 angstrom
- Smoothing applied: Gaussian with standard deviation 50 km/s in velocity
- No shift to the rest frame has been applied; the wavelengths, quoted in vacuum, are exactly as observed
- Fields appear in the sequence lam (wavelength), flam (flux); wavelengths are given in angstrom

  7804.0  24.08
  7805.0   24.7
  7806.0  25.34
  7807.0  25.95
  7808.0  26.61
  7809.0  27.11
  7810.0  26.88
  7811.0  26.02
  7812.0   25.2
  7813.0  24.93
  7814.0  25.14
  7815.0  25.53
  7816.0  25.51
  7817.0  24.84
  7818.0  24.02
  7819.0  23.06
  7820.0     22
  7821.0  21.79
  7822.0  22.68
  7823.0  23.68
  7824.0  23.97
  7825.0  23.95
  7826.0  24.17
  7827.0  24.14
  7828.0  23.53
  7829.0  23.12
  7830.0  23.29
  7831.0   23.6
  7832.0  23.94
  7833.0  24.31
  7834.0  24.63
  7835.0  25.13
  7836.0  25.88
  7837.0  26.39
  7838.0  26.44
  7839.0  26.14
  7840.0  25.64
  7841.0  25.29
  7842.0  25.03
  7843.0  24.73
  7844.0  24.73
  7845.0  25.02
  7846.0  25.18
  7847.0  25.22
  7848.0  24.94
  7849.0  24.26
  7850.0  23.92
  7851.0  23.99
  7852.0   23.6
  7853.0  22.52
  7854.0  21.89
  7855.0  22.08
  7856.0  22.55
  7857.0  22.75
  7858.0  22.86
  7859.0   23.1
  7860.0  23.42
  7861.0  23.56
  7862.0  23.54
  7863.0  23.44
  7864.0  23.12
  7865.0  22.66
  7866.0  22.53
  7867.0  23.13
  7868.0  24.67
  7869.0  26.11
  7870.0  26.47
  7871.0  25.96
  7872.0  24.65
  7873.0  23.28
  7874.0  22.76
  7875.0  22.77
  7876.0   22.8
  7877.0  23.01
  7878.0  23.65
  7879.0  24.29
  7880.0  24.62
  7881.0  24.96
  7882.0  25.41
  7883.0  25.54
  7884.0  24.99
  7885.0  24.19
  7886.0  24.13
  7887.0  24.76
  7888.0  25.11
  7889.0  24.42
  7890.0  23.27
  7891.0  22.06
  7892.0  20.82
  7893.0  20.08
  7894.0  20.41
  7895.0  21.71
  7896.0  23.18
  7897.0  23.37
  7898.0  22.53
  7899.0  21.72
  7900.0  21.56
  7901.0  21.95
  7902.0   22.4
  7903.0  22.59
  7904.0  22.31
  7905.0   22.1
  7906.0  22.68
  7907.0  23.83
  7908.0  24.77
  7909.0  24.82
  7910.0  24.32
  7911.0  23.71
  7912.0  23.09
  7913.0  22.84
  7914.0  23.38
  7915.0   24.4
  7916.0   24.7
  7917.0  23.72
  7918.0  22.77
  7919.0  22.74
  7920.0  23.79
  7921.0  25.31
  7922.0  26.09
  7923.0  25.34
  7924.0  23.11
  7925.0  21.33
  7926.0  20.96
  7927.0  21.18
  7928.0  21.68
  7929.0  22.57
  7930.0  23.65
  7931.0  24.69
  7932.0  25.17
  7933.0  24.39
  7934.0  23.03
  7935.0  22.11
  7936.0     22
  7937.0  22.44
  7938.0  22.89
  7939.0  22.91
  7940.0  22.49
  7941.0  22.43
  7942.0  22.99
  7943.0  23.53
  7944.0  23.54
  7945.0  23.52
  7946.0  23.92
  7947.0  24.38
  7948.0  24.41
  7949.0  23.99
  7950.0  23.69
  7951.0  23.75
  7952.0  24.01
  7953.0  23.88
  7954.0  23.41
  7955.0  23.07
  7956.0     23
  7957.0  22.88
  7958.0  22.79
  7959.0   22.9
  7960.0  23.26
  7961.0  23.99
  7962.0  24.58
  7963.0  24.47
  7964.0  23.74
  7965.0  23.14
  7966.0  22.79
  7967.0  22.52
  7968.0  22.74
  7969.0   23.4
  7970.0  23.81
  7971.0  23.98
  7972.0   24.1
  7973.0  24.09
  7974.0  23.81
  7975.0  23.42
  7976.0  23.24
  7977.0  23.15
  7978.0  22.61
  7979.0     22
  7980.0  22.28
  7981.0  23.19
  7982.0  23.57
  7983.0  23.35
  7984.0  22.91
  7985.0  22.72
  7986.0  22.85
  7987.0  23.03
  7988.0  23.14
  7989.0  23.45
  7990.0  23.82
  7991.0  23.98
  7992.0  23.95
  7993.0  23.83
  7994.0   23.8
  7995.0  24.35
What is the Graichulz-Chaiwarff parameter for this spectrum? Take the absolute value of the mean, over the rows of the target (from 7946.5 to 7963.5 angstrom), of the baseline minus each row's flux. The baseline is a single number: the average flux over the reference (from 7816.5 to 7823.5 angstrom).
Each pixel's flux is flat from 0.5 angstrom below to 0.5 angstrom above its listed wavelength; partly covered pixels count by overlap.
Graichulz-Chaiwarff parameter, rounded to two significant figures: 0.52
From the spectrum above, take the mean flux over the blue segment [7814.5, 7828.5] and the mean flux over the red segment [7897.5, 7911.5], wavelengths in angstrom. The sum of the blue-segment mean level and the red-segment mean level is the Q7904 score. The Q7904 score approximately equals 46.7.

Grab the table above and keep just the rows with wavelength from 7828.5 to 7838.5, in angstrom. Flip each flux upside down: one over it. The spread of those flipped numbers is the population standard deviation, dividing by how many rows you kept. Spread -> 0.0019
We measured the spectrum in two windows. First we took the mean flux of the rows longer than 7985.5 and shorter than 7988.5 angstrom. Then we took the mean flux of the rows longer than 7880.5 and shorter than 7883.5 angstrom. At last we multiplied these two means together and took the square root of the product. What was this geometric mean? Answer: 24.1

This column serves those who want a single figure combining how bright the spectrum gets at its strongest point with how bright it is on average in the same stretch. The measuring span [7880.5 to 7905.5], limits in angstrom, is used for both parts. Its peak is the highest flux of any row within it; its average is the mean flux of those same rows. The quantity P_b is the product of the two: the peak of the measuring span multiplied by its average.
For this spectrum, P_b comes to 588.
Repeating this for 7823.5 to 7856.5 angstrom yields 644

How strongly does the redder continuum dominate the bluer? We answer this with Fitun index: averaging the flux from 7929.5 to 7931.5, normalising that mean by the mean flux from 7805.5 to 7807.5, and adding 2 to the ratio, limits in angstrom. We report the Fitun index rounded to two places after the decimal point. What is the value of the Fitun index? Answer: 2.94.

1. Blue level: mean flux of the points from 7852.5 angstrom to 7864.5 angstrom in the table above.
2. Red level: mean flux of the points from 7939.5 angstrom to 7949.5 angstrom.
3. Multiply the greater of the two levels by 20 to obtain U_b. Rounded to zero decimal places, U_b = 470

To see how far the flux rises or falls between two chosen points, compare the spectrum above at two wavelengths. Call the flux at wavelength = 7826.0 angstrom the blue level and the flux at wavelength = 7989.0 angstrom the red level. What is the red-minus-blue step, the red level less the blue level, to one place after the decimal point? -0.7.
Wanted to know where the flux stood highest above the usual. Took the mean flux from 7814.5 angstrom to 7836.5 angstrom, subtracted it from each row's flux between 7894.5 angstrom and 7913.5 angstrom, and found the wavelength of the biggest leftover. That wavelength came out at 7909.0 angstrom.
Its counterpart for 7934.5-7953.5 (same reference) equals 7948.0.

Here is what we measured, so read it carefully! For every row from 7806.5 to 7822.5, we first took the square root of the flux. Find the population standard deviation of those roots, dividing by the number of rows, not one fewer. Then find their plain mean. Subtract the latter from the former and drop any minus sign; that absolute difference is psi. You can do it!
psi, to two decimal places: 4.82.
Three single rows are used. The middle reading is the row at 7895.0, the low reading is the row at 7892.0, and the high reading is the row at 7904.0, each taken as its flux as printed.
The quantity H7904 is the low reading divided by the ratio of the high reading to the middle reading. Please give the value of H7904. 20.3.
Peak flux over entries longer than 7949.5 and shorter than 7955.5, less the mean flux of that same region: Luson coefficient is 0.4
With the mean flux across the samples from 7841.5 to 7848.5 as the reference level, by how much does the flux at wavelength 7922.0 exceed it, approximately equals 1.1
